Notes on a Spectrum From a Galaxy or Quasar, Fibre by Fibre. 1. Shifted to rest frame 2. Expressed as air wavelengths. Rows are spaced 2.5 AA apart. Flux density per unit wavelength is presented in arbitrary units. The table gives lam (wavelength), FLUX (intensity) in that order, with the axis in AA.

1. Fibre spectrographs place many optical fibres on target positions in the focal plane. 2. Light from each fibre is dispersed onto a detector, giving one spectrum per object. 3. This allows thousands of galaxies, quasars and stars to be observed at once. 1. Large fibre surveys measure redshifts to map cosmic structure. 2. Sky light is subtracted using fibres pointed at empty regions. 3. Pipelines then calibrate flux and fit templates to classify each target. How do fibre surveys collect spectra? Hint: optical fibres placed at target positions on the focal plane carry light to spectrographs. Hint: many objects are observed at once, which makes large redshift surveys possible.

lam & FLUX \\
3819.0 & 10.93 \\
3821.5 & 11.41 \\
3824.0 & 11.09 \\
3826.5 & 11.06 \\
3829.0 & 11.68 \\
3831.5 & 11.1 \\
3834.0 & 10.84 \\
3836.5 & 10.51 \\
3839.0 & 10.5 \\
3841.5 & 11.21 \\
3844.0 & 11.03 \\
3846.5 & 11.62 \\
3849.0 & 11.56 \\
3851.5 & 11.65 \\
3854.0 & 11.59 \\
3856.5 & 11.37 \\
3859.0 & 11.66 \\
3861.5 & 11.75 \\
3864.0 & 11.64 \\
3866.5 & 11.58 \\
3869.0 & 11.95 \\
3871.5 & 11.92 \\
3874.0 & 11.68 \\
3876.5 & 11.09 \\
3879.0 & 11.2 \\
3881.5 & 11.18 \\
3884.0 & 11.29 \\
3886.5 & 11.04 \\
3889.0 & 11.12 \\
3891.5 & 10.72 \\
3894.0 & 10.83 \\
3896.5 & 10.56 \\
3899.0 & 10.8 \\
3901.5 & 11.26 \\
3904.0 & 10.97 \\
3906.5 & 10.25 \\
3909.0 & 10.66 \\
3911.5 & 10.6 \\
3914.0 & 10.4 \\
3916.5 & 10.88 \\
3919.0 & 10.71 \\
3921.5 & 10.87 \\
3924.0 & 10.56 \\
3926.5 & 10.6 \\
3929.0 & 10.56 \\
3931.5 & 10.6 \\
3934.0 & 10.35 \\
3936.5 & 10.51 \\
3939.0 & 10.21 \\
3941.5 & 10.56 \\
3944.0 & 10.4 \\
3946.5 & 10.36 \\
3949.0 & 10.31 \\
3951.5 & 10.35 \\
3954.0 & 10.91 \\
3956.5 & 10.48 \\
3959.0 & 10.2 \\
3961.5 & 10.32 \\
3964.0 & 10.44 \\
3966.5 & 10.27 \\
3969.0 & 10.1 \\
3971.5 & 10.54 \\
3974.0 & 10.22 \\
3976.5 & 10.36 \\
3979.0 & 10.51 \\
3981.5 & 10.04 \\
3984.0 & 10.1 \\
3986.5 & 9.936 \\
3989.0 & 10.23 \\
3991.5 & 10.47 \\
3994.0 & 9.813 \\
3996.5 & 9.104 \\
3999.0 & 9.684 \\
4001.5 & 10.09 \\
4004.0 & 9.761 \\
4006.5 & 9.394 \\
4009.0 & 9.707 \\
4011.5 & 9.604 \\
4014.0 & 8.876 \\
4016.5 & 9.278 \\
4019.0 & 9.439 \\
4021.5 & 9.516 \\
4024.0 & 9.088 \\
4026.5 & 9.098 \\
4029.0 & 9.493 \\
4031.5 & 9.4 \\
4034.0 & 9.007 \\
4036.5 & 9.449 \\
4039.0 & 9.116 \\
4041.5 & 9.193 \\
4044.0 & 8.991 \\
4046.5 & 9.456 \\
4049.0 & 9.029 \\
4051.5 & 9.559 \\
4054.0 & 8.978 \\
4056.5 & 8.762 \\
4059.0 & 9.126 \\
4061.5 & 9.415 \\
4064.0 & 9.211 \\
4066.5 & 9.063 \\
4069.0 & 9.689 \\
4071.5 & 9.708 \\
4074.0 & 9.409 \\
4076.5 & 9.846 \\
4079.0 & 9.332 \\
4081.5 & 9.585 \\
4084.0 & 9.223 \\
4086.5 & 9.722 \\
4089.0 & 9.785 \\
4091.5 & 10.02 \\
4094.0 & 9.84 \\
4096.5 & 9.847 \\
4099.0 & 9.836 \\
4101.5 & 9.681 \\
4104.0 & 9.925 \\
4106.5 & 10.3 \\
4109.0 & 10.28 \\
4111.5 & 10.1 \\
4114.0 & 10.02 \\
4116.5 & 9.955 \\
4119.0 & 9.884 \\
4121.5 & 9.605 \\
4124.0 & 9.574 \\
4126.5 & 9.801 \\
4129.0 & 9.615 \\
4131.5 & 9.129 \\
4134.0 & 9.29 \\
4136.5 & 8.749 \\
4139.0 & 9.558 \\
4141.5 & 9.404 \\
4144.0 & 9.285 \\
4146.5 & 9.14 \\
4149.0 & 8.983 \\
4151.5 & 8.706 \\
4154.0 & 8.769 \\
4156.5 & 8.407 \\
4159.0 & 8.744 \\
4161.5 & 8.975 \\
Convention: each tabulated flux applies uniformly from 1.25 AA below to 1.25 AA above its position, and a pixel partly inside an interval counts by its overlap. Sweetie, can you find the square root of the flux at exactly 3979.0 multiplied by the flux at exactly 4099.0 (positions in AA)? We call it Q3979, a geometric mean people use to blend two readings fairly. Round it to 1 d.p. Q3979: 10.2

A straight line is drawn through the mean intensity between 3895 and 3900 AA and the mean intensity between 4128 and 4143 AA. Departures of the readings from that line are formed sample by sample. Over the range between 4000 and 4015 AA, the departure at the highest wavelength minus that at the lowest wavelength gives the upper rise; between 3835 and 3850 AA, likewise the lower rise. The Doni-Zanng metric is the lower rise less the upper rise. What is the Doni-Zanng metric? 2.3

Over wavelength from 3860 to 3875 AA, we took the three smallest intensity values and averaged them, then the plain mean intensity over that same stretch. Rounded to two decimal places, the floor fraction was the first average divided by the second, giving 0.99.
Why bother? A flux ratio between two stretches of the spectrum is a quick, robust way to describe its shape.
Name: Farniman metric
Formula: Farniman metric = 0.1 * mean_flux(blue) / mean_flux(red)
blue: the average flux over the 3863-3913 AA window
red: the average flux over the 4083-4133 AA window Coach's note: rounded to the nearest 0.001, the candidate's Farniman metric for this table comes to 0.113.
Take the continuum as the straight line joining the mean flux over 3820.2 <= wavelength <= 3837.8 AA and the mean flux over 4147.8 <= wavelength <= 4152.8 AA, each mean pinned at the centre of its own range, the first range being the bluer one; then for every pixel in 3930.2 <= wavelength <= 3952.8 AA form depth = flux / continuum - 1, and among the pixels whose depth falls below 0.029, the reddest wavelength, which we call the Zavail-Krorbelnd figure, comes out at 3951.5 AA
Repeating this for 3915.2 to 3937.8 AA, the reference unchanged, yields 3936.5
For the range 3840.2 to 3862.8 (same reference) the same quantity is 3844.0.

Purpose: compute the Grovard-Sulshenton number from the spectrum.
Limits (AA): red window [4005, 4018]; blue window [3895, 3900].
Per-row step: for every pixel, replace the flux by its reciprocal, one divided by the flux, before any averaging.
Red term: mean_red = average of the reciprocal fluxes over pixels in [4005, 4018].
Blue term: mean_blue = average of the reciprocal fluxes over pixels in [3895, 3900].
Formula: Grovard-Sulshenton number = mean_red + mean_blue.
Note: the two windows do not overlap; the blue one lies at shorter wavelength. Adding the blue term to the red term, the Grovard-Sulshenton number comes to 0.200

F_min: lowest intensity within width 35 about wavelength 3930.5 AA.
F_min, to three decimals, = 10.210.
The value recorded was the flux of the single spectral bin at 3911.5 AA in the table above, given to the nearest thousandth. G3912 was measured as 10.600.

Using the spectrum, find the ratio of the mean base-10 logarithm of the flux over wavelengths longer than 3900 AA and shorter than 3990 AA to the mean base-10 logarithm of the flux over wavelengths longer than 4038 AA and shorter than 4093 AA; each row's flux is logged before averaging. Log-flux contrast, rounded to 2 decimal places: 1.05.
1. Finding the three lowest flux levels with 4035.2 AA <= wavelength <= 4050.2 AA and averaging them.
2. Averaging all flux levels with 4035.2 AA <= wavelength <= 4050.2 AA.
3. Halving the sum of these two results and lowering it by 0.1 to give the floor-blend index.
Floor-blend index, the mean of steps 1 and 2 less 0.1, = 9.0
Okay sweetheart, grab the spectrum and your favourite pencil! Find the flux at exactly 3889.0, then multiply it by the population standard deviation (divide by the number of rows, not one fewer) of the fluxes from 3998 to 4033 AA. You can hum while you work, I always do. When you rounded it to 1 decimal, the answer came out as 3.4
